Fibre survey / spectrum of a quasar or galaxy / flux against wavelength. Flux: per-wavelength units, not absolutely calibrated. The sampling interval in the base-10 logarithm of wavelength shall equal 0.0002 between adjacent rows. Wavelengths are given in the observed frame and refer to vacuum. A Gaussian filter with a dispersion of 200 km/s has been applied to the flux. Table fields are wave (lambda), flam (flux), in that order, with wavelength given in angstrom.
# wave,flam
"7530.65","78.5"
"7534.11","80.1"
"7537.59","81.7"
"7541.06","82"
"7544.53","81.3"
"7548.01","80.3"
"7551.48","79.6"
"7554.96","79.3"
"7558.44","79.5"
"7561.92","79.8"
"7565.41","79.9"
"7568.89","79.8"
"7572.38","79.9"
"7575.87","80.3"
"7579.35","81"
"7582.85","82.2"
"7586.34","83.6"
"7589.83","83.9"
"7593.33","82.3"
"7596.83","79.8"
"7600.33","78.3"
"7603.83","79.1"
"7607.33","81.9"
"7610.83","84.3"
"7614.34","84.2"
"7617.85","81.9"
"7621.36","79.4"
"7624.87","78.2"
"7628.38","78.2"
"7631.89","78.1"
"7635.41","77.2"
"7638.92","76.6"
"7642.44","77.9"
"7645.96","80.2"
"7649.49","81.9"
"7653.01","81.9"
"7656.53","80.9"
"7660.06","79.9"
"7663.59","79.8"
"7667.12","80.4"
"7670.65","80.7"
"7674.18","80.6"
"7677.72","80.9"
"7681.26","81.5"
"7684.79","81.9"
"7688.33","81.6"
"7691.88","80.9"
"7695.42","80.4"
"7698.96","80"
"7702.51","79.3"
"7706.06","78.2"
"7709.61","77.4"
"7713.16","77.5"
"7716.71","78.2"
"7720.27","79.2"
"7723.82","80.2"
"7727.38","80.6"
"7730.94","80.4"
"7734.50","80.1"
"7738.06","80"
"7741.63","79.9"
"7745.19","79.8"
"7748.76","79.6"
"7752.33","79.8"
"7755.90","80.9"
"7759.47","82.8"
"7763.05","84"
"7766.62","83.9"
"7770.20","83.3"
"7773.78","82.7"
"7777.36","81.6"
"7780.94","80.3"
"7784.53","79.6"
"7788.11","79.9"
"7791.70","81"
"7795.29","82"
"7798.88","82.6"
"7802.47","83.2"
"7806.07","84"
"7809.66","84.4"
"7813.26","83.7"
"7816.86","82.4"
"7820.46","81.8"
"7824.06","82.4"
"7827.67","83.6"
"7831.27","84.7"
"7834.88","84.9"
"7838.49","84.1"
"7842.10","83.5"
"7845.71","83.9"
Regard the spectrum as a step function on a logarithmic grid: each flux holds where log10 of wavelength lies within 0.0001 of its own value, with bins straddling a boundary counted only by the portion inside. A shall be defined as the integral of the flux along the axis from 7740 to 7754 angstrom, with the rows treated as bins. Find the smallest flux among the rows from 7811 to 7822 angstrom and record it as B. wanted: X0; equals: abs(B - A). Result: 1035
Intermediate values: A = 1117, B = 81.8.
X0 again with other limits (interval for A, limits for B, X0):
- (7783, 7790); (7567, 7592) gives 479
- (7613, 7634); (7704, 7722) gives 1600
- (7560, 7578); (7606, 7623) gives 1360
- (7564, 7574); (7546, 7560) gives 719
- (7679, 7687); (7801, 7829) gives 572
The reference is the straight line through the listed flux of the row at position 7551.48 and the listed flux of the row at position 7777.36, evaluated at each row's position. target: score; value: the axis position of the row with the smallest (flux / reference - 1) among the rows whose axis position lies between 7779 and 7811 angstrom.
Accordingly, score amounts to 7784.53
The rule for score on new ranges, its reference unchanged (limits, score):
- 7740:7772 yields 7748.76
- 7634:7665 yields 7638.92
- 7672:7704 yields 7702.51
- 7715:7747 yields 7716.71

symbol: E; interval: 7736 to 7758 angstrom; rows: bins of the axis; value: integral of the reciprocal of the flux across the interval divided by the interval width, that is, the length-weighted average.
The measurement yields 0.0125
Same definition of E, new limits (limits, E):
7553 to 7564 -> 0.0126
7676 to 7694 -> 0.0123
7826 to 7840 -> 0.0119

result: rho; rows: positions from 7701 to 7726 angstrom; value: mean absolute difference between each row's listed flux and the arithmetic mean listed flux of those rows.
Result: 0.9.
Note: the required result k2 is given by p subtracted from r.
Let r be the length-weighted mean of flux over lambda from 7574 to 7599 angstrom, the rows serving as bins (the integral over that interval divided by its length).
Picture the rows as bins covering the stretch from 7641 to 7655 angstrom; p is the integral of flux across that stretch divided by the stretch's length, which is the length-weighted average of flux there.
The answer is 1.3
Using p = 80.5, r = 81.8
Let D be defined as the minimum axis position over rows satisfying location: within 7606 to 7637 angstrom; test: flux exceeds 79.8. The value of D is 7607.33 angstrom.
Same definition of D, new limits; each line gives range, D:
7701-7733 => 7723.82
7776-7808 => 7777.36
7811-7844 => 7813.26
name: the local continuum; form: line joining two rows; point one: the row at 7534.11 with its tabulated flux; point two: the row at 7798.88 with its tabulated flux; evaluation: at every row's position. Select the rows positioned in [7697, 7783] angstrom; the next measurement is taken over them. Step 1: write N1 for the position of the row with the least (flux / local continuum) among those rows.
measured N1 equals 7709.61 angstrom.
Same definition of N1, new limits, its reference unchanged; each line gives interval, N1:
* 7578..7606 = 7600.33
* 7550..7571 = 7554.96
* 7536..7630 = 7628.38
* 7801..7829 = 7820.46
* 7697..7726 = 7709.61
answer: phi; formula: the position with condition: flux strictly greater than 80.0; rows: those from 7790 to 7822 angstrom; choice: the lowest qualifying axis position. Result 7791.70 angstrom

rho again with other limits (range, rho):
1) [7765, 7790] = 1.4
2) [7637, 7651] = 1.9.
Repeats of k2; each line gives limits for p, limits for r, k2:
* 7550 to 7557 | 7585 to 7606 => 1.7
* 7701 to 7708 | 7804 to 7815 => 5.3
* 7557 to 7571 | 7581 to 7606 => 1.6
